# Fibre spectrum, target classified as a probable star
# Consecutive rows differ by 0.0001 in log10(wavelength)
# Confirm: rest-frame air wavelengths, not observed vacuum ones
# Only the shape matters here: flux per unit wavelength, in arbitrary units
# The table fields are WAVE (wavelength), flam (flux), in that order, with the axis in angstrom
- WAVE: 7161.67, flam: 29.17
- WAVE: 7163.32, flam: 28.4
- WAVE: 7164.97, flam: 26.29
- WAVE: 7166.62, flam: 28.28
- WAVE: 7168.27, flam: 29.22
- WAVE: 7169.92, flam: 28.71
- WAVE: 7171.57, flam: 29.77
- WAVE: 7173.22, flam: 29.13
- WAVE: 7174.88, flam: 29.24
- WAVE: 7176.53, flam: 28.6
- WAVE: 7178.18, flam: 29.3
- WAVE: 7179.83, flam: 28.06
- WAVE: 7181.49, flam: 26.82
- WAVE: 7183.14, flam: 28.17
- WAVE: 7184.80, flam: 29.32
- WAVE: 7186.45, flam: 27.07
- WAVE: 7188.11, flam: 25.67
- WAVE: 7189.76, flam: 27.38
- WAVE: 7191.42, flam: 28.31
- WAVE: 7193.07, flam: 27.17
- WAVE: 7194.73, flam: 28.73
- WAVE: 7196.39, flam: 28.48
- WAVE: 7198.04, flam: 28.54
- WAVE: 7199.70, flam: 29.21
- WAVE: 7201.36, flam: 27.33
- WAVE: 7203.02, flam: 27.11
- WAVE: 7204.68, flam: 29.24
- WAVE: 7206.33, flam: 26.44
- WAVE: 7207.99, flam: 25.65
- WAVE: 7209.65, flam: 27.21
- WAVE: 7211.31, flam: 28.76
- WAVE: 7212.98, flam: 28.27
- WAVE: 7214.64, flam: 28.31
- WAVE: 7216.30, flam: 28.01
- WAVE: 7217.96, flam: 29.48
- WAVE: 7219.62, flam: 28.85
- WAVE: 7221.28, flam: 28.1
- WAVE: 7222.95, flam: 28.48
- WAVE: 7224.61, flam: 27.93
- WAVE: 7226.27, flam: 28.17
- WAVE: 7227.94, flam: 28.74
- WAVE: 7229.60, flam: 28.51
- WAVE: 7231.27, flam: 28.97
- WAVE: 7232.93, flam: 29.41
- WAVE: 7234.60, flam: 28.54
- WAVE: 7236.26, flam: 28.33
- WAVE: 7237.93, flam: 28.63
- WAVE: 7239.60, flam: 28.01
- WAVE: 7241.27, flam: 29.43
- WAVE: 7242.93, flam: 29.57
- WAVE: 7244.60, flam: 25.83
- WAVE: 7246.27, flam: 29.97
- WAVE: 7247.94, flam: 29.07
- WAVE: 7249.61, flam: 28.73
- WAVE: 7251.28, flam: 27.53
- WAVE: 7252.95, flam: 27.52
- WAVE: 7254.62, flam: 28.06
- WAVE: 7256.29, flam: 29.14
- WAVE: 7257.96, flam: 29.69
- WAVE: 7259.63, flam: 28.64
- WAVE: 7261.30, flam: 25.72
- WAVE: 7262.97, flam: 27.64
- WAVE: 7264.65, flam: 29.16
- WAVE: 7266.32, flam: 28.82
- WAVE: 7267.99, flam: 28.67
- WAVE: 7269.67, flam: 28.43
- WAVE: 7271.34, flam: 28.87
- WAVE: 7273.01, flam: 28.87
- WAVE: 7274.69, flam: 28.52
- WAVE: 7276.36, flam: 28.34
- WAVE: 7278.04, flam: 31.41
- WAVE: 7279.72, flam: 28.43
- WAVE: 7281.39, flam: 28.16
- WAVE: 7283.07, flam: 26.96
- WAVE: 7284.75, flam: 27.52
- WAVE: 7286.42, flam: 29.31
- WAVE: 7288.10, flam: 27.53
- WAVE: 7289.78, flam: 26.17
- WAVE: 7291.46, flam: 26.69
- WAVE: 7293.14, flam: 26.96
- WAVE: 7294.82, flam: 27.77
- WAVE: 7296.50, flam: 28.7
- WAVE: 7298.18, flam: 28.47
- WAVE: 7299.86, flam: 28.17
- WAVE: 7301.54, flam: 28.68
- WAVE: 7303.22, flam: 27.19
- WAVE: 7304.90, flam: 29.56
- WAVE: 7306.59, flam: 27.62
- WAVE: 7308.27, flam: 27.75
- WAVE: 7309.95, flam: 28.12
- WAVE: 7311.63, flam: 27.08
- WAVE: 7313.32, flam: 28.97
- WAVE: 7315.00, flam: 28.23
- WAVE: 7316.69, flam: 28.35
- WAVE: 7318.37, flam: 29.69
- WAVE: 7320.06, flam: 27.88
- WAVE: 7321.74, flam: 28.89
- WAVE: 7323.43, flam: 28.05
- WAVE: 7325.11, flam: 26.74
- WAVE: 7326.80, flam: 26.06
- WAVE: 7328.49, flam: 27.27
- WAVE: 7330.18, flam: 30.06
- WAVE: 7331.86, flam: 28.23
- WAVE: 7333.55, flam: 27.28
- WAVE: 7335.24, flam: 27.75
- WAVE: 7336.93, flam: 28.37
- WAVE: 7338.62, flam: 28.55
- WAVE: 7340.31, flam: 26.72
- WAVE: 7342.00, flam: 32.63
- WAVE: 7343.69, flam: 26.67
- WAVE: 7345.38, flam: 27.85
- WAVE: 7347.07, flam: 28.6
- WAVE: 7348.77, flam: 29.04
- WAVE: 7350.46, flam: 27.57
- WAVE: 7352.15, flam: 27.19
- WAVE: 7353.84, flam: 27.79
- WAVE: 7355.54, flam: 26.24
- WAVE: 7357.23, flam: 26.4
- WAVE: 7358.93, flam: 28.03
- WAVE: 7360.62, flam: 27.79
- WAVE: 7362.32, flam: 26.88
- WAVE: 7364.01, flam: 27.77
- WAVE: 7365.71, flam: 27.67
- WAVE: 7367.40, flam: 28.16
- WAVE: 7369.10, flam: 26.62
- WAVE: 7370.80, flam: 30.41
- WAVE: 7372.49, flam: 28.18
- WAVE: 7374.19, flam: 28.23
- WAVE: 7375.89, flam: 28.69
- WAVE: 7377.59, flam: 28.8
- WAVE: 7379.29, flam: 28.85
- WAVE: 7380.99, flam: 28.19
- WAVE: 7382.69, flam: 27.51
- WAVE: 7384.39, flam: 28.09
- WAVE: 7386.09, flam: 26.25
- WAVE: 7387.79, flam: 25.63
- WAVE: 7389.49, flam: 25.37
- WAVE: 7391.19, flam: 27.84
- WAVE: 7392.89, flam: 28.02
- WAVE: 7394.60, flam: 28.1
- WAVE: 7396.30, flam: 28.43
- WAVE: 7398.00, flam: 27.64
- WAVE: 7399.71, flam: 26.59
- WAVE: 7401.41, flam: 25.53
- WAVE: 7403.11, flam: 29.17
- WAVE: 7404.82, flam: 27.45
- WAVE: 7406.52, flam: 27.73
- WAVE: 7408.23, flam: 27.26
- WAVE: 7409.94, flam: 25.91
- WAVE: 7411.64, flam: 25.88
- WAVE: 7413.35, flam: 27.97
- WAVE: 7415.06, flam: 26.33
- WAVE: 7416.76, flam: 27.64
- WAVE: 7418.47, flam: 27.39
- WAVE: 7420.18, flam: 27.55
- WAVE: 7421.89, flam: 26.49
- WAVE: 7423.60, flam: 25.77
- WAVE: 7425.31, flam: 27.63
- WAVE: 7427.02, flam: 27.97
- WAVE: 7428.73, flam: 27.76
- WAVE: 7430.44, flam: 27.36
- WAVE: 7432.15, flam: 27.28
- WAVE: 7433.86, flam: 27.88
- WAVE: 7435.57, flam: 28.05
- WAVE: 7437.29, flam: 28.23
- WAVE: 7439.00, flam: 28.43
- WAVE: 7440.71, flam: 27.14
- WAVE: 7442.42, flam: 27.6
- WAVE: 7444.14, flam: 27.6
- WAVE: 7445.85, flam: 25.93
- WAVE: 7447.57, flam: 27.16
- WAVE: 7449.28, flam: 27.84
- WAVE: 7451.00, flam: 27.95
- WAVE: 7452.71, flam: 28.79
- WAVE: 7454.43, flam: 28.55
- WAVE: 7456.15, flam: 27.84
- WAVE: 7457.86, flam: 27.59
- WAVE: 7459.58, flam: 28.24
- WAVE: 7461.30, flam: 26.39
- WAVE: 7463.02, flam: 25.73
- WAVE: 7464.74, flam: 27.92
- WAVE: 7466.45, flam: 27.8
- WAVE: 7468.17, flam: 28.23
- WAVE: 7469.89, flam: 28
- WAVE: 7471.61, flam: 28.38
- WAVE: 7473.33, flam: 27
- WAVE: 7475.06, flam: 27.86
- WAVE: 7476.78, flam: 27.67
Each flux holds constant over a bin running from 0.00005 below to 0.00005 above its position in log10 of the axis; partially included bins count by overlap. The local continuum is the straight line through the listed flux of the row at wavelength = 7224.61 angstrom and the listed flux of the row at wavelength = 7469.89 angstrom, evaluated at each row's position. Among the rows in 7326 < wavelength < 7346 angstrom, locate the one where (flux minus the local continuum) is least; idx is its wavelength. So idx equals 7326.80 angstrom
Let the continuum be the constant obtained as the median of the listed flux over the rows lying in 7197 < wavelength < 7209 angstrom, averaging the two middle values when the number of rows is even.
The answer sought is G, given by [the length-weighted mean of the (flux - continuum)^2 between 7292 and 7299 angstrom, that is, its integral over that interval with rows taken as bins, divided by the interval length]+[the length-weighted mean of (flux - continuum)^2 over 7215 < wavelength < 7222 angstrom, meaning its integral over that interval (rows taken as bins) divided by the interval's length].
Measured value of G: 3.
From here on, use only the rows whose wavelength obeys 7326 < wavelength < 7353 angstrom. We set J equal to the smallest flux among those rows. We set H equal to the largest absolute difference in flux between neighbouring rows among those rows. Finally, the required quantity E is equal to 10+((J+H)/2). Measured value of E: 26.0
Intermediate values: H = 5.96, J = 26.06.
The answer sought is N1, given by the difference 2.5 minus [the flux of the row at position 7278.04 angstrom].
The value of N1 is -28.9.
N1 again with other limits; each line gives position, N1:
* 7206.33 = -23.9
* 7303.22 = -24.7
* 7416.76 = -25.1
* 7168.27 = -26.7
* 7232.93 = -26.9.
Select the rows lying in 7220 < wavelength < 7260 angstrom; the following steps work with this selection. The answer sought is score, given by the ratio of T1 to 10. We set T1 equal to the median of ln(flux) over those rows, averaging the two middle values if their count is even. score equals 0.335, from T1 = 3.35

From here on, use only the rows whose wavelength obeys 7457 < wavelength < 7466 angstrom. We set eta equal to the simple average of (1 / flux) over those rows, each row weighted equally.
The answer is 0.0368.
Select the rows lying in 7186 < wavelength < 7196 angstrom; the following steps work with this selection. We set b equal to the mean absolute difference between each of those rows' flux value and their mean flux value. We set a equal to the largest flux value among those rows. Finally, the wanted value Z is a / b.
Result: 38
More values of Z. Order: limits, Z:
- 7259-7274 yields 40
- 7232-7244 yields 55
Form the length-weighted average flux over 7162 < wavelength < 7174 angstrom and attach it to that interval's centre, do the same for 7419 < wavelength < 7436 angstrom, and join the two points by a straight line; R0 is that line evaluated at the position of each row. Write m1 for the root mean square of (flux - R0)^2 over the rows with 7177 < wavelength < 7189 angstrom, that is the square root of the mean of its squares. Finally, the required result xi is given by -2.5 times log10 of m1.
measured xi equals -1.29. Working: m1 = 3.3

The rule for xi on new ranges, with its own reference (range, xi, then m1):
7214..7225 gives 0.74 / 0.5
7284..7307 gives -0.34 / 1.4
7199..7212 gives -1.23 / 3.1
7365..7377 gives -1.19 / 3.0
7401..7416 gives -0.75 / 2.0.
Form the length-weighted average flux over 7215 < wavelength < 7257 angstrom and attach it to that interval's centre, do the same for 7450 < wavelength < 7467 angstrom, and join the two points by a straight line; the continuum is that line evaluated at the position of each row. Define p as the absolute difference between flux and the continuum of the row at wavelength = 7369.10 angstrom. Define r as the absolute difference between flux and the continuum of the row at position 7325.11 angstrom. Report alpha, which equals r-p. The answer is 0.0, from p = 1.4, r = 1.44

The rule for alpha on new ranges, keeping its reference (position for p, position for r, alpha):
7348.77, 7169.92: -0.9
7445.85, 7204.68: -1.2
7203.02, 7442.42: -1.4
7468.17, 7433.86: -0.5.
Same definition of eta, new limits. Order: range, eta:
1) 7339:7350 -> 0.0351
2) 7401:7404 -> 0.0367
